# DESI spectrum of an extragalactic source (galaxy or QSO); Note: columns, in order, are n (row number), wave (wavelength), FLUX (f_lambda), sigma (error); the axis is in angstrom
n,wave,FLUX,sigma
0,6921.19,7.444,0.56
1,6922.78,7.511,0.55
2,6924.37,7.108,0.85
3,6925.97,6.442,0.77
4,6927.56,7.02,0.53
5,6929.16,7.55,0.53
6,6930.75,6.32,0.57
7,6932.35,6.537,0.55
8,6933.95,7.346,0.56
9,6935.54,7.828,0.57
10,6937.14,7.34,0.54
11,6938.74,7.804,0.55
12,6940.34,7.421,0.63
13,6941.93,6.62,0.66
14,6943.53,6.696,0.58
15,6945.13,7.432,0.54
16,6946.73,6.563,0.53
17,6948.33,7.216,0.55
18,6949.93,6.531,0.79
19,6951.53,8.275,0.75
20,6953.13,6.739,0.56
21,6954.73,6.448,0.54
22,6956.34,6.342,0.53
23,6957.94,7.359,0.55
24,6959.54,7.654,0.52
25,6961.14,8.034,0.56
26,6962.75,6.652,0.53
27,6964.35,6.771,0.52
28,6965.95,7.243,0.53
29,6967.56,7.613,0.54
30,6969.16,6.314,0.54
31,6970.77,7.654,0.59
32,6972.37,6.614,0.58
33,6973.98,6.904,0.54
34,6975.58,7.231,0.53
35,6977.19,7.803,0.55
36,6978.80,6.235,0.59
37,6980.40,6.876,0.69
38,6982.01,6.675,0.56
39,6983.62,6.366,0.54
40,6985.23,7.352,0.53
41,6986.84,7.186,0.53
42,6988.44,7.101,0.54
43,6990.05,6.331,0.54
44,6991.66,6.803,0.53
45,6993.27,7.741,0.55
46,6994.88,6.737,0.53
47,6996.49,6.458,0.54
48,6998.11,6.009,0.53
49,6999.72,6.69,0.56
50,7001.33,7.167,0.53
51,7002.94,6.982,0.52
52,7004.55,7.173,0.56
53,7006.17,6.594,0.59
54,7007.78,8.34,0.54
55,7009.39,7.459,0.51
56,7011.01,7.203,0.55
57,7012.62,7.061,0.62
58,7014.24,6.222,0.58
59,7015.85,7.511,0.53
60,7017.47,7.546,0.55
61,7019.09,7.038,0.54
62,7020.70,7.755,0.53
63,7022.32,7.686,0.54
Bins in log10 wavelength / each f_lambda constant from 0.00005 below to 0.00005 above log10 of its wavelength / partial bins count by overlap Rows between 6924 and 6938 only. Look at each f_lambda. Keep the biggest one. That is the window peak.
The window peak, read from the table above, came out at 7.828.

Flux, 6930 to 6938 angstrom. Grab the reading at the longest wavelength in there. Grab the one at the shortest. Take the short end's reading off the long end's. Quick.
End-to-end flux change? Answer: 1.0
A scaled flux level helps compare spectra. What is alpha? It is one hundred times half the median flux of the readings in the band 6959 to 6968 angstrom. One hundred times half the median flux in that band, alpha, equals 371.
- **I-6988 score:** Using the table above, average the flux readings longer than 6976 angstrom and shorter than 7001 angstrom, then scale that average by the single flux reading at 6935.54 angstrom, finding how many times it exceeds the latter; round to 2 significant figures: 0.87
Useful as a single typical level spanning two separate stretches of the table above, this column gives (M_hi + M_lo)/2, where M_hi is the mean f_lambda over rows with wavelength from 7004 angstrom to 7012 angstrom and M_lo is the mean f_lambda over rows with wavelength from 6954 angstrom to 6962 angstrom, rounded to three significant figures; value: 7.26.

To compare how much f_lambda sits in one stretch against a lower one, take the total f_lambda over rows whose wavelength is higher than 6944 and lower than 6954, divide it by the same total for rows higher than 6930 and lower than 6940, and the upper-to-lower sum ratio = 0.99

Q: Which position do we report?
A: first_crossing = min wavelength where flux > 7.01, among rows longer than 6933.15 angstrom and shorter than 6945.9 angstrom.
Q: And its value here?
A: 6933.95 angstrom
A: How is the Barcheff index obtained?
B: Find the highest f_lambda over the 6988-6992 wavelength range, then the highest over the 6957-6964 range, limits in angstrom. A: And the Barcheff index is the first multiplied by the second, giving 57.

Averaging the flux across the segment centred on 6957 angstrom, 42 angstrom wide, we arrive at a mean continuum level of 7.13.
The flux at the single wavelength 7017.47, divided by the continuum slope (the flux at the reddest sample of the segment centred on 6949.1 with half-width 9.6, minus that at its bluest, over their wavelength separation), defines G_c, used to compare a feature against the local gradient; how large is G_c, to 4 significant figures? -2142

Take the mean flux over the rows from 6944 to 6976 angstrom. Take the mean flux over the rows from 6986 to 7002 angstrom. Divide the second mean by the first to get 0.96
